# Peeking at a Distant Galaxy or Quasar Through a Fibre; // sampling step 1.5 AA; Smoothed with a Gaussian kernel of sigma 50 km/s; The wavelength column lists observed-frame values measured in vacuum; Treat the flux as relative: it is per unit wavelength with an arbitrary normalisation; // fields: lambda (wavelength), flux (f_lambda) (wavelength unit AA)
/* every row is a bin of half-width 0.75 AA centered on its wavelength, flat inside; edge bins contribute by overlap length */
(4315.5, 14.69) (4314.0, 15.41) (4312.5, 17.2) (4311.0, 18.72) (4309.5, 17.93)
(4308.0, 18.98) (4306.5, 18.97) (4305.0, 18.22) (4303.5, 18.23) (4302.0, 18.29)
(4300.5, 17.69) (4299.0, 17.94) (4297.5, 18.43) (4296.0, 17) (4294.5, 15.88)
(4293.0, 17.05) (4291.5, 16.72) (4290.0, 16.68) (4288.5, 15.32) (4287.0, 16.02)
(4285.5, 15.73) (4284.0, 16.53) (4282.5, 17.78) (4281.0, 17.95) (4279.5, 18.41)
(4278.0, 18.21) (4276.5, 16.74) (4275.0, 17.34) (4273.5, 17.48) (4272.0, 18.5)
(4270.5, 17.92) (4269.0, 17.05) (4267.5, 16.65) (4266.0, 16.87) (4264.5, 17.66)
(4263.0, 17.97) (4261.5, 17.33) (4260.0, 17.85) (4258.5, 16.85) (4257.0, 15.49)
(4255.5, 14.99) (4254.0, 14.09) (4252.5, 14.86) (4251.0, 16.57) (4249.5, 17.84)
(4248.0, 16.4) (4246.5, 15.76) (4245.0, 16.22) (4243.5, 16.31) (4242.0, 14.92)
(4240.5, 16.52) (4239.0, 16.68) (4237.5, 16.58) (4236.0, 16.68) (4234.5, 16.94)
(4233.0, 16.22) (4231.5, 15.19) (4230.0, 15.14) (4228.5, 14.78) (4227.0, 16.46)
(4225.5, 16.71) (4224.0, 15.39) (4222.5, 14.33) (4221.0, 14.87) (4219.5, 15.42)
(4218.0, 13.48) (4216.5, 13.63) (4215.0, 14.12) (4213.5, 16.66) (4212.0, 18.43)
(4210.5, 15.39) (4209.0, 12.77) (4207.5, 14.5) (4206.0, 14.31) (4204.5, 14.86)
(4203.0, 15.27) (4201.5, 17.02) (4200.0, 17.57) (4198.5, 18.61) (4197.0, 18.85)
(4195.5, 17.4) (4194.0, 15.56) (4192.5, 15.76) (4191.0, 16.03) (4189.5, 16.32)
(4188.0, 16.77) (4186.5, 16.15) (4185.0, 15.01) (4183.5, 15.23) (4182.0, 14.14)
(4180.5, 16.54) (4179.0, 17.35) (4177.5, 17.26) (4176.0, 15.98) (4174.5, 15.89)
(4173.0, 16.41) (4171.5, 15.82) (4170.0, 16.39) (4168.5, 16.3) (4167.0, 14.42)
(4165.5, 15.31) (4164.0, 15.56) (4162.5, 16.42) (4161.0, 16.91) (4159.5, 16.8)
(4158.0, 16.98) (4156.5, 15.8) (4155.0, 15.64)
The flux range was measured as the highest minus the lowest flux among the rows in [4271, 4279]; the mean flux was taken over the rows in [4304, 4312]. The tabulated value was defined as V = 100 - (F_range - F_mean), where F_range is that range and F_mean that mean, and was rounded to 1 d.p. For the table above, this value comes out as 116.8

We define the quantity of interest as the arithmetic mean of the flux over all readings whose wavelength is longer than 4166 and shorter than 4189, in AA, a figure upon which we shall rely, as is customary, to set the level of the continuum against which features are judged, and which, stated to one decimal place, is 16.0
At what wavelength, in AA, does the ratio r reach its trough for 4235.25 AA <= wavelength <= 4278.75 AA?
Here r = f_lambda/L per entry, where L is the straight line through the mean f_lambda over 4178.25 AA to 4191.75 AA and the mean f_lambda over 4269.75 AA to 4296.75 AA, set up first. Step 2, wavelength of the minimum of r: 4254.0 AA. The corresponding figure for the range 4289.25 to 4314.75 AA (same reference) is 4314.0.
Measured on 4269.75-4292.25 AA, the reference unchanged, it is 4288.5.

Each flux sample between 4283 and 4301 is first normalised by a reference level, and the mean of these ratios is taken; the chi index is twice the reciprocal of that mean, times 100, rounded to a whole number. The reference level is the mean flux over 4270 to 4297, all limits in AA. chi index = 204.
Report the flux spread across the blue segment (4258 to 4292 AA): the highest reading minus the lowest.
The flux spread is 3.2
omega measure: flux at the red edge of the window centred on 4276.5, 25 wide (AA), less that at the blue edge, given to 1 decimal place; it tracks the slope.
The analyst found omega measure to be -2.3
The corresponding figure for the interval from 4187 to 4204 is -1.5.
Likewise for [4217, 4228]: 3.0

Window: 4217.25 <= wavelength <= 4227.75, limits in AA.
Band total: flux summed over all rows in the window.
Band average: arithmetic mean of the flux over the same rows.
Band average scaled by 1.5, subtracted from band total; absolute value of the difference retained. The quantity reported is 84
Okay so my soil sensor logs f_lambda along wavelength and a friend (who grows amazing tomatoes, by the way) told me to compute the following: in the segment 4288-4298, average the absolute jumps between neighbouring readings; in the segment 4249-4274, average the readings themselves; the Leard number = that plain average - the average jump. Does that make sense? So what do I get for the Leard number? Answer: 15.9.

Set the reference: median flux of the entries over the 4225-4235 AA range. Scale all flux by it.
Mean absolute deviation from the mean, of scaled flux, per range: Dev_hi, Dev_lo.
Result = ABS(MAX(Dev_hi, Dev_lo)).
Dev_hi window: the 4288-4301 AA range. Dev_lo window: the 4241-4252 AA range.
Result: 0.045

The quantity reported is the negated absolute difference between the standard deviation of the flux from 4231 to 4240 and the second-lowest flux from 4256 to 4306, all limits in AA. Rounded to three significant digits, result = -14.9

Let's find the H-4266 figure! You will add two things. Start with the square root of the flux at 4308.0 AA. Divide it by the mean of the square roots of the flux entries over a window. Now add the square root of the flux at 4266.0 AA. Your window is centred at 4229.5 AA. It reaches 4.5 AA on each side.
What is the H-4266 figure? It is 5.21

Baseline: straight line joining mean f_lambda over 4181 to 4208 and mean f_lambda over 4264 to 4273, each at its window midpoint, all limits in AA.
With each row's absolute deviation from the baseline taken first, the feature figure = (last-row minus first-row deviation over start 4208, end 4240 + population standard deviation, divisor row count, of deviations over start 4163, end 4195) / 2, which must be -1.4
